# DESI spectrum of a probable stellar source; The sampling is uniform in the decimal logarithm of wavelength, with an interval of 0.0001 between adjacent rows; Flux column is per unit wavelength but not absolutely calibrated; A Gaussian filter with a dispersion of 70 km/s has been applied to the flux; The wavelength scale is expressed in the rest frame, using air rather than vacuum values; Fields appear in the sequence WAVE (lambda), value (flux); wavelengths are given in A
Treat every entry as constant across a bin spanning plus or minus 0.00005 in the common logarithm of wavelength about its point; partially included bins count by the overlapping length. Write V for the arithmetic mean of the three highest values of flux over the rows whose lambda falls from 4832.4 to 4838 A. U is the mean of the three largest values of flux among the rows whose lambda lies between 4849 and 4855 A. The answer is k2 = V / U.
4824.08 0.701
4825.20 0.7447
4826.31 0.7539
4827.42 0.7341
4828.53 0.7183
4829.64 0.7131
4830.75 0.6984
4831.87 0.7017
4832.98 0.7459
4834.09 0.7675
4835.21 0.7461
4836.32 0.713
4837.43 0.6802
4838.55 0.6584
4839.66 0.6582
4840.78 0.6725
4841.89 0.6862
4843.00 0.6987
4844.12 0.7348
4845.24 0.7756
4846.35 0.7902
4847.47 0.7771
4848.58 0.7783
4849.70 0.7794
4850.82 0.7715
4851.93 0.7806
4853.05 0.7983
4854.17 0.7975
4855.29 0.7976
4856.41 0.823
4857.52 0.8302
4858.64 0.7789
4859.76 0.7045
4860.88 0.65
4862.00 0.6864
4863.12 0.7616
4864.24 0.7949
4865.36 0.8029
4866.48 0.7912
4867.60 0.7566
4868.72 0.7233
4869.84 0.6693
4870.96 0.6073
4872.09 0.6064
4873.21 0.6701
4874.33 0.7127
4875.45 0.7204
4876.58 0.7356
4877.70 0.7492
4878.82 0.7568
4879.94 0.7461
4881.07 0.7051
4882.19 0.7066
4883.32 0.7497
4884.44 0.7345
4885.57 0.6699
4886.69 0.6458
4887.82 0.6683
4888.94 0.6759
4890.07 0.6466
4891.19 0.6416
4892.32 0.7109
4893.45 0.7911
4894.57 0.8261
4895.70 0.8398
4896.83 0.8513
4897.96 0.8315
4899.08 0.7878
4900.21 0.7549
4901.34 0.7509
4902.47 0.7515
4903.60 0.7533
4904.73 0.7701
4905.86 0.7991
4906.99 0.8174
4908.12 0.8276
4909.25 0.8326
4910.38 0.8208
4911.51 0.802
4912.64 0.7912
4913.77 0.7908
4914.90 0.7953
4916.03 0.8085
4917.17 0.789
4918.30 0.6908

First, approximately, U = 0.792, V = 0.753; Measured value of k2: 0.95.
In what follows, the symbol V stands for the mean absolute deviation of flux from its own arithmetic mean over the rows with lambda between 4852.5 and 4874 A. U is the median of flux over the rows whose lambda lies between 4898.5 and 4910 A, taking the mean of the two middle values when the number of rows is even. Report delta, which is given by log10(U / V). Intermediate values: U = 0.78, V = 0.063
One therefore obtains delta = 1.09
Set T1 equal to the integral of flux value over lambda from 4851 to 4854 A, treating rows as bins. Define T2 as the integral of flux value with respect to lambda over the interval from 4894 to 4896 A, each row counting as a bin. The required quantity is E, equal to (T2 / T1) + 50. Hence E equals 50.7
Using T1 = 2.4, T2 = 1.67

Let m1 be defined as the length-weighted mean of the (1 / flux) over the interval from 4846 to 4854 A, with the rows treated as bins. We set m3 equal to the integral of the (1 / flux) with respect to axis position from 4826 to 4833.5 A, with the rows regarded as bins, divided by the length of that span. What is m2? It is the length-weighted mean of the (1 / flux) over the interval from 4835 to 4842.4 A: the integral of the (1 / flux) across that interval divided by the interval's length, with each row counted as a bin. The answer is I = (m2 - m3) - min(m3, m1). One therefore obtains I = -1.20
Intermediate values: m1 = 1.28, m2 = 1.46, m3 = 1.39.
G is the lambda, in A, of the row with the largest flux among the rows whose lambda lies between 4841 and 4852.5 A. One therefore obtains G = 4846.35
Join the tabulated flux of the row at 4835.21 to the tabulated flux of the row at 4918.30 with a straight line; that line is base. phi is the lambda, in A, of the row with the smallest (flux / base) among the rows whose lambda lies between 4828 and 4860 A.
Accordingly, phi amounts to 4838.55 A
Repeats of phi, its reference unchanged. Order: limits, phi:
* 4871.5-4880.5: 4872.09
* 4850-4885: 4872.09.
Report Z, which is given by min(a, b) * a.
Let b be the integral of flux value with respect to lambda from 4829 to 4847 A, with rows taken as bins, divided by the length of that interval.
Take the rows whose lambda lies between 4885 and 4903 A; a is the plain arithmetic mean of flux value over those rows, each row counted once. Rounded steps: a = 0.74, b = 0.72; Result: 0.529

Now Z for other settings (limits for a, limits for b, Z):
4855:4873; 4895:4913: 0.542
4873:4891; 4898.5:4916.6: 0.498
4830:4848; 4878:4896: 0.517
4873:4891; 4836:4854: 0.498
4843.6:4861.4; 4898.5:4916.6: 0.597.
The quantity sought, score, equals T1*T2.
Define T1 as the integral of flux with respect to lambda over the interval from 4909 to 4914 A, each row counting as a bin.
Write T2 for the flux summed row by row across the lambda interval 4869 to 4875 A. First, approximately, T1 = 4.04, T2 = 3.27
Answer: 13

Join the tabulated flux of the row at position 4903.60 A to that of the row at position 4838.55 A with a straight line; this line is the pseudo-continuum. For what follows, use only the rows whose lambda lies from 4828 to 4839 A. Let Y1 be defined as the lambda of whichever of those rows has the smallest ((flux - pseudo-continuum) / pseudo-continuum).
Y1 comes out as 4838.55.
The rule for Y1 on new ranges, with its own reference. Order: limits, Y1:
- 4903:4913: 4903.60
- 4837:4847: 4839.66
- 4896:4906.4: 4902.47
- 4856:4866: 4860.88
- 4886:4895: 4891.19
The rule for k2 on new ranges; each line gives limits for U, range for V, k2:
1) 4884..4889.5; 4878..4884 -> 1.08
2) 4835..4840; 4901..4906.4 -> 1.09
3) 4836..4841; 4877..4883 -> 1.09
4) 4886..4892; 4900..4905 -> 1.14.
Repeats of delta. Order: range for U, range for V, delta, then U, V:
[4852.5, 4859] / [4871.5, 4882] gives 1.37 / 0.80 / 0.034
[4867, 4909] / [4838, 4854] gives 1.20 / 0.75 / 0.047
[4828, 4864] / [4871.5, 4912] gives 1.15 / 0.75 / 0.052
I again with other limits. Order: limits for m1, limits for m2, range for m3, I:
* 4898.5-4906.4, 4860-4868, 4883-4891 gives -1.43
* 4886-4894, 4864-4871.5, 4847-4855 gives -1.17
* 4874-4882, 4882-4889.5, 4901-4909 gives -1.10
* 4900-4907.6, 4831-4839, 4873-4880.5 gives -1.27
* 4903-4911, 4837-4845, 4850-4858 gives -1.04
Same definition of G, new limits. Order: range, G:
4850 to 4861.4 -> 4857.52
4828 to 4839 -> 4834.09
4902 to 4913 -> 4909.25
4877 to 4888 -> 4878.82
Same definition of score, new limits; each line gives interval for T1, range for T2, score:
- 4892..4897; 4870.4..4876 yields 13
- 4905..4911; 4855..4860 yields 19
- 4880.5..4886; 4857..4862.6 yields 14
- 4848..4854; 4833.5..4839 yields 17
